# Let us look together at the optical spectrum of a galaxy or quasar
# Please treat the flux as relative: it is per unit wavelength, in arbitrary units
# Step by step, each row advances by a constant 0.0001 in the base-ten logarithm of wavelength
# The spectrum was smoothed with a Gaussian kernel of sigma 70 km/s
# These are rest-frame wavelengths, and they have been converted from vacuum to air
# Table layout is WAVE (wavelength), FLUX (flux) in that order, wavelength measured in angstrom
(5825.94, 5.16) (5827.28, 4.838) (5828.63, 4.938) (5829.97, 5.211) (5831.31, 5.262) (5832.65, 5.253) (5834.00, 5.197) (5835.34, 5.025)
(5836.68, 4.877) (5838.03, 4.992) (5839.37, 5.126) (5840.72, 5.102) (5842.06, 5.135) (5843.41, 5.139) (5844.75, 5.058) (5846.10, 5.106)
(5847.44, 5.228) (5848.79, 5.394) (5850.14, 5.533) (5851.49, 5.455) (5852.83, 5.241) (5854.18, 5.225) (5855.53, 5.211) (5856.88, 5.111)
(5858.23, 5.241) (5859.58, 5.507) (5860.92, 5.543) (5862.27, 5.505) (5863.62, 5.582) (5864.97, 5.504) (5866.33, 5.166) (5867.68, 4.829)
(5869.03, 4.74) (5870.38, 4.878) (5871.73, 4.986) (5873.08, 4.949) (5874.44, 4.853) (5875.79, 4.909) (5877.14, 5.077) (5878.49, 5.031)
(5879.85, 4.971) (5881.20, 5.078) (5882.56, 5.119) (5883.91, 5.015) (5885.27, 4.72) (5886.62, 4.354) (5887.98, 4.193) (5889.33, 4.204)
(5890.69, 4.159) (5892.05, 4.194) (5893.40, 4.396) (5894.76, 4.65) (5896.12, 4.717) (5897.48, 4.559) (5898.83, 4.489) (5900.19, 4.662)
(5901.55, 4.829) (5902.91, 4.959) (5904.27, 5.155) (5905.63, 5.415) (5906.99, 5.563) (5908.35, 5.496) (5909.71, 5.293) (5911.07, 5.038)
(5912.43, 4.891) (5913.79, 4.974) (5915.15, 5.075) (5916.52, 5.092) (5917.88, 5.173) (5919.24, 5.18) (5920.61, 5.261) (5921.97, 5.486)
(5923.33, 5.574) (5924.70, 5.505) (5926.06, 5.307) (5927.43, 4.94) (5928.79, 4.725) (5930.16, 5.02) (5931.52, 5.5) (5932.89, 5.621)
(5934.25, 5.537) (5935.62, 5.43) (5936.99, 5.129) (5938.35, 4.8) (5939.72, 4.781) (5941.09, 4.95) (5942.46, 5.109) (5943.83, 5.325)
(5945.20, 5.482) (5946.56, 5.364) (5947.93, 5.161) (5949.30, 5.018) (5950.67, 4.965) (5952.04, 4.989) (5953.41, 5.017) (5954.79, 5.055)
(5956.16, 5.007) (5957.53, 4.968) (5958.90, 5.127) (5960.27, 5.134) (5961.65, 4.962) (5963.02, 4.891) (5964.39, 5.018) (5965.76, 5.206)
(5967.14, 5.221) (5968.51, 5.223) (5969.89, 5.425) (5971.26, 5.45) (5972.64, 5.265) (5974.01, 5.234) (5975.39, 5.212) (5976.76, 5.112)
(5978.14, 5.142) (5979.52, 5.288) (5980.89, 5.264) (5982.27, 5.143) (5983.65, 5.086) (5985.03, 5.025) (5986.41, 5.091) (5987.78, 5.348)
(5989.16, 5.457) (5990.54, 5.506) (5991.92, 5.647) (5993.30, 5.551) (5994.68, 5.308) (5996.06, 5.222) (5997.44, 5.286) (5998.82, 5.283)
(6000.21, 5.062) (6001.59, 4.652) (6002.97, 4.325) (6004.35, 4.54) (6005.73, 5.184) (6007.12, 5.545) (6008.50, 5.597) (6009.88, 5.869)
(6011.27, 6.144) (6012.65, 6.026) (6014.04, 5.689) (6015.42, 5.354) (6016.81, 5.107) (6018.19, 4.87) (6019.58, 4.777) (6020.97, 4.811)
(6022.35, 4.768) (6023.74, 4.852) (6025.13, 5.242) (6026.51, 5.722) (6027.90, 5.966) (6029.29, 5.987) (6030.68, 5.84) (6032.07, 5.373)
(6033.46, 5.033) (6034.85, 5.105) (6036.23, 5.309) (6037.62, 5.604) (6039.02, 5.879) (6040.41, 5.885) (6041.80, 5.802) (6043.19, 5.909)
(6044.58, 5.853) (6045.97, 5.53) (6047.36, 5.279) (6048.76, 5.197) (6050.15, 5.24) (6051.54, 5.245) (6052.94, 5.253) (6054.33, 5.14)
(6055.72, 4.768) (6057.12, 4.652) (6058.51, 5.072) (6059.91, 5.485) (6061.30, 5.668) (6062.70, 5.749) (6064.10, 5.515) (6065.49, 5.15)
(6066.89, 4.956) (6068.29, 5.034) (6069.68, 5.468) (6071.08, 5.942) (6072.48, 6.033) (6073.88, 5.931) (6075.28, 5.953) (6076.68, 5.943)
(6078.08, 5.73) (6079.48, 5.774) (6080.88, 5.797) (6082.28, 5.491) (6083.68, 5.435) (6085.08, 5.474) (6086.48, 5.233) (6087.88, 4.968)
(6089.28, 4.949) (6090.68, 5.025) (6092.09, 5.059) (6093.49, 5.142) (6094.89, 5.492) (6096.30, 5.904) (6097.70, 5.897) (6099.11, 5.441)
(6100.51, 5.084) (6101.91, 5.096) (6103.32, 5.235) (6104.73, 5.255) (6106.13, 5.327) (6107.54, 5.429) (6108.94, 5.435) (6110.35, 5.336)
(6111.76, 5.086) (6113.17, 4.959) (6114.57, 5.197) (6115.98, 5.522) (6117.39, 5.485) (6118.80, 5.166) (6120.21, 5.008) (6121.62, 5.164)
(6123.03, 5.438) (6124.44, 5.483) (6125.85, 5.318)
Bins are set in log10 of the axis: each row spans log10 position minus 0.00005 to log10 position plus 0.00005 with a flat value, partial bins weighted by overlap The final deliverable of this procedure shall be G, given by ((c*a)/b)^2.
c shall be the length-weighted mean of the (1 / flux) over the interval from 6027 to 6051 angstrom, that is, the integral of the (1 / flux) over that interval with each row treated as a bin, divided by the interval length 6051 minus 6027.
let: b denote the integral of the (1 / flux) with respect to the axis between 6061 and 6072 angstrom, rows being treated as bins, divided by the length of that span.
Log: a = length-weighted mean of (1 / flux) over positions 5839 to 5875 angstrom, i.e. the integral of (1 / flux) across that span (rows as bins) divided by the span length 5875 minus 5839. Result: 0.035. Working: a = 0.193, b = 0.185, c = 0.180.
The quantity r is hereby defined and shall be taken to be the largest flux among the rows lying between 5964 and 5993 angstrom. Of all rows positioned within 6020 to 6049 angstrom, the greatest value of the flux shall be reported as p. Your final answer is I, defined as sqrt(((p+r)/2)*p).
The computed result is 5.9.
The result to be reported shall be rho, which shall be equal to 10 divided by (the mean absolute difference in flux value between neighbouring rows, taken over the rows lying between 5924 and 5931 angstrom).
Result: 37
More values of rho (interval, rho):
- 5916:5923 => 102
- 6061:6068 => 46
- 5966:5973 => 97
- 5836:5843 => 131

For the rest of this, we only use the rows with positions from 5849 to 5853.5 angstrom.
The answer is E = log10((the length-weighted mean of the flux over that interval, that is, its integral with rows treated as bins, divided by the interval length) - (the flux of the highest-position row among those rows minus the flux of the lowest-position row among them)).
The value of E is 0.76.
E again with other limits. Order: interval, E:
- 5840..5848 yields 0.70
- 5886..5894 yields 0.62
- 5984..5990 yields 0.68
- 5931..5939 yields 0.78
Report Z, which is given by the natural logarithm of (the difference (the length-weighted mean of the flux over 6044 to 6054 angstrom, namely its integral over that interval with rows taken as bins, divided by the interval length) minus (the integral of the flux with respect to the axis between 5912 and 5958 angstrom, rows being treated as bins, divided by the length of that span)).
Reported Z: -1.6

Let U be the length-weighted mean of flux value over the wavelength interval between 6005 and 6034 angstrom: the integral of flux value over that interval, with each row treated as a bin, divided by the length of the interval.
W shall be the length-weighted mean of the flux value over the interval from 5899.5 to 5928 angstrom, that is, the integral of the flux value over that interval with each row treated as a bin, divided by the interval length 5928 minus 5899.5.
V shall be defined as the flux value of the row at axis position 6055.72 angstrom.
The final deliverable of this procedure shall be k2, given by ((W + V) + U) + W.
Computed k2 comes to 20.6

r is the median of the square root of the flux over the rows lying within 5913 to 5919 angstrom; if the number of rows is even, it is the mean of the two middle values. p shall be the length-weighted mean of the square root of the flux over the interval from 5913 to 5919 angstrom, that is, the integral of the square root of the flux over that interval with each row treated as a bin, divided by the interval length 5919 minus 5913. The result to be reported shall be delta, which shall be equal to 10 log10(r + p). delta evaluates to 6.54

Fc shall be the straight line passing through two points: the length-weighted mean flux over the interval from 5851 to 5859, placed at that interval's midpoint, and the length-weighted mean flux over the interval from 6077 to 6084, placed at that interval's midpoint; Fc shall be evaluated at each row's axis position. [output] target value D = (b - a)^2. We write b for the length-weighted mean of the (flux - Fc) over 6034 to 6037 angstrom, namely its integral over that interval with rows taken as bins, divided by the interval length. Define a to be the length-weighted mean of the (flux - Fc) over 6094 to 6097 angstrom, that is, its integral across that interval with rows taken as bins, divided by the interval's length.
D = 0.12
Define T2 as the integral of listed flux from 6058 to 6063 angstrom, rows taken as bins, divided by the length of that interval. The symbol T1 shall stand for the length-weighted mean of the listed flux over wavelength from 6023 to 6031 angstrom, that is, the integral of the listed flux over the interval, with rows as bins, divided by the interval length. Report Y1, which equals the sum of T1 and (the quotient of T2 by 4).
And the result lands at 6.95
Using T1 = 5.6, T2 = 5.49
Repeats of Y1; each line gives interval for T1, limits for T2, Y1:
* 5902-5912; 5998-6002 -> 6.51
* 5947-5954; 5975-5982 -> 6.34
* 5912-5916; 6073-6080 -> 6.45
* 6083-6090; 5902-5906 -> 6.50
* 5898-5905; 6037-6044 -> 6.27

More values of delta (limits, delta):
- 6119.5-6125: 6.62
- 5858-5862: 6.71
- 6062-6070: 6.63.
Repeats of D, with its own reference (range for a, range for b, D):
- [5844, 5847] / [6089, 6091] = 0.33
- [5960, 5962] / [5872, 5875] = 0.00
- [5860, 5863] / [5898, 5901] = 1.02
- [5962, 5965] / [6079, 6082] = 0.33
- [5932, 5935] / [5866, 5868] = 0.20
